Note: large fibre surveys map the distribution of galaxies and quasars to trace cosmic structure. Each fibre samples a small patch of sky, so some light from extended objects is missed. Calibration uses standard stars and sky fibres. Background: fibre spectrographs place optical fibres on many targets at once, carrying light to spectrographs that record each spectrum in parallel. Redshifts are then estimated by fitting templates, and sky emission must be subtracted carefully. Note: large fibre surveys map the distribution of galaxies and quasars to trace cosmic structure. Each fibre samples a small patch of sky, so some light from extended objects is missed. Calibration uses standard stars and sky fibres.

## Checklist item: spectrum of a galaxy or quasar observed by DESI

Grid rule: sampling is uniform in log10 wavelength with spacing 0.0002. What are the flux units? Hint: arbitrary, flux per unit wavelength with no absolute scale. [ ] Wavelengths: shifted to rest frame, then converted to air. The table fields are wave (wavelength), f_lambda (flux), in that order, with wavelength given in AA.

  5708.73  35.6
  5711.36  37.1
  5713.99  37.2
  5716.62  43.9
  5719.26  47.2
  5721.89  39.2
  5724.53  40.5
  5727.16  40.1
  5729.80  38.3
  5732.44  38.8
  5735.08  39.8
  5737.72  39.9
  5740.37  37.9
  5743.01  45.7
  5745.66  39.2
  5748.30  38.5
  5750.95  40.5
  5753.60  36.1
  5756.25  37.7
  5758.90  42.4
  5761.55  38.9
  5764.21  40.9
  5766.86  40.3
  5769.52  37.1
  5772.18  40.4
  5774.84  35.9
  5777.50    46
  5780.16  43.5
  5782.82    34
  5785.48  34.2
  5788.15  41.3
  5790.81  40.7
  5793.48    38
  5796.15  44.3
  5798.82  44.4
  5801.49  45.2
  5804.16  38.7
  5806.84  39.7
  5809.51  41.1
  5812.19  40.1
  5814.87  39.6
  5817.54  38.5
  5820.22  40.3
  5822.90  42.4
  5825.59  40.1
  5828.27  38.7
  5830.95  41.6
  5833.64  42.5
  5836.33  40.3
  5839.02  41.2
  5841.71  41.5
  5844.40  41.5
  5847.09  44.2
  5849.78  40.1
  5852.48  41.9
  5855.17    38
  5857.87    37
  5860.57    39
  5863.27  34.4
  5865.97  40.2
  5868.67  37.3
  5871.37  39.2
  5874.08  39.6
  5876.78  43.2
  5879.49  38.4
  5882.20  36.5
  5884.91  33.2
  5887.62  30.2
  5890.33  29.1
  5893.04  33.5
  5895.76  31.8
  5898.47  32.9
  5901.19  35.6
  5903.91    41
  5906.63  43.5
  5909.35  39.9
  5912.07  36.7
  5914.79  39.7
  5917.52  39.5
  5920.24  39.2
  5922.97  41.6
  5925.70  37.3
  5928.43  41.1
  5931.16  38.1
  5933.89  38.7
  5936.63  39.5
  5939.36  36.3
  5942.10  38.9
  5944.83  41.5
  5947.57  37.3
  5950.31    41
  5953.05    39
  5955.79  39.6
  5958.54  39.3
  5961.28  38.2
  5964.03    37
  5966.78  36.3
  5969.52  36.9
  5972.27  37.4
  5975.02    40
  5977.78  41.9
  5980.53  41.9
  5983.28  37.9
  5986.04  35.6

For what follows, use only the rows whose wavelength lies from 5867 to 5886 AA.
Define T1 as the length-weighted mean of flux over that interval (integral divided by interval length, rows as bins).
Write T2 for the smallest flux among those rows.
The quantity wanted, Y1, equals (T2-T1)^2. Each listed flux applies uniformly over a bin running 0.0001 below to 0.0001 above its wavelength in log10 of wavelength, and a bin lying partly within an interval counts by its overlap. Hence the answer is 26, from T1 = 38.3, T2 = 33.2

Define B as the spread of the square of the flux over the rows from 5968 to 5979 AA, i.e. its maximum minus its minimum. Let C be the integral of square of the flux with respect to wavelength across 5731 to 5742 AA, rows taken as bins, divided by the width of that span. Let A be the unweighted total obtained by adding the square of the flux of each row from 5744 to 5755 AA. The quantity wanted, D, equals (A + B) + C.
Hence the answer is 7901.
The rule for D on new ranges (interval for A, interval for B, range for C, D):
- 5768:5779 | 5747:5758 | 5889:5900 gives 7770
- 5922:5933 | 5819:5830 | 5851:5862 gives 8083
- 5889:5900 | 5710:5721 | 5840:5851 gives 6666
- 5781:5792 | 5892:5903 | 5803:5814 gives 7536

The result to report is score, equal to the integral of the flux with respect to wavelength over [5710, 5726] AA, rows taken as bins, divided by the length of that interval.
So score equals 40.8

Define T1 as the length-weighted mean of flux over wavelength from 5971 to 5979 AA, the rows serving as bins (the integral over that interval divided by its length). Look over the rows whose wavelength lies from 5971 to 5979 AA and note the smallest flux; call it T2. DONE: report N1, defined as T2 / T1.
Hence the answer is 0.942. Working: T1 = 39.7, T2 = 37.4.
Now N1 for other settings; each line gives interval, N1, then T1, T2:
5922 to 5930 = 0.936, 39.9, 37.3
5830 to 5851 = 0.964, 41.6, 40.1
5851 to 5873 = 0.896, 38.4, 34.4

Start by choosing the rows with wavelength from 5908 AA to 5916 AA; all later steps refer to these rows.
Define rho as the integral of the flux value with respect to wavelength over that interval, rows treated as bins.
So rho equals 310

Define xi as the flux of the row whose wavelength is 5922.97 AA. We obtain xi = 41.6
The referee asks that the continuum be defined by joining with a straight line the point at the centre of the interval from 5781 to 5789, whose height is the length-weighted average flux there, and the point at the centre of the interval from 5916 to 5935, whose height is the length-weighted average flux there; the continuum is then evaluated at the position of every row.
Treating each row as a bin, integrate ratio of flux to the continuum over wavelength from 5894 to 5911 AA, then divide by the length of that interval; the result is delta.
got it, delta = 0.96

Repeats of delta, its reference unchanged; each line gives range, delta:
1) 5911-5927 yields 1.00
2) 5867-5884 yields 1.01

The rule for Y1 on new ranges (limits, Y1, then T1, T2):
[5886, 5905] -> 18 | 33.3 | 29.1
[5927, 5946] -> 8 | 39.1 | 36.3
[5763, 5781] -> 21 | 40.5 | 35.9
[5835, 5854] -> 2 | 41.5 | 40.1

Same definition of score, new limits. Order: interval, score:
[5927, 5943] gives 38.7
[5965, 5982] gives 39.0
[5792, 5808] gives 41.7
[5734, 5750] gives 40.2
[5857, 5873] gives 37.9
